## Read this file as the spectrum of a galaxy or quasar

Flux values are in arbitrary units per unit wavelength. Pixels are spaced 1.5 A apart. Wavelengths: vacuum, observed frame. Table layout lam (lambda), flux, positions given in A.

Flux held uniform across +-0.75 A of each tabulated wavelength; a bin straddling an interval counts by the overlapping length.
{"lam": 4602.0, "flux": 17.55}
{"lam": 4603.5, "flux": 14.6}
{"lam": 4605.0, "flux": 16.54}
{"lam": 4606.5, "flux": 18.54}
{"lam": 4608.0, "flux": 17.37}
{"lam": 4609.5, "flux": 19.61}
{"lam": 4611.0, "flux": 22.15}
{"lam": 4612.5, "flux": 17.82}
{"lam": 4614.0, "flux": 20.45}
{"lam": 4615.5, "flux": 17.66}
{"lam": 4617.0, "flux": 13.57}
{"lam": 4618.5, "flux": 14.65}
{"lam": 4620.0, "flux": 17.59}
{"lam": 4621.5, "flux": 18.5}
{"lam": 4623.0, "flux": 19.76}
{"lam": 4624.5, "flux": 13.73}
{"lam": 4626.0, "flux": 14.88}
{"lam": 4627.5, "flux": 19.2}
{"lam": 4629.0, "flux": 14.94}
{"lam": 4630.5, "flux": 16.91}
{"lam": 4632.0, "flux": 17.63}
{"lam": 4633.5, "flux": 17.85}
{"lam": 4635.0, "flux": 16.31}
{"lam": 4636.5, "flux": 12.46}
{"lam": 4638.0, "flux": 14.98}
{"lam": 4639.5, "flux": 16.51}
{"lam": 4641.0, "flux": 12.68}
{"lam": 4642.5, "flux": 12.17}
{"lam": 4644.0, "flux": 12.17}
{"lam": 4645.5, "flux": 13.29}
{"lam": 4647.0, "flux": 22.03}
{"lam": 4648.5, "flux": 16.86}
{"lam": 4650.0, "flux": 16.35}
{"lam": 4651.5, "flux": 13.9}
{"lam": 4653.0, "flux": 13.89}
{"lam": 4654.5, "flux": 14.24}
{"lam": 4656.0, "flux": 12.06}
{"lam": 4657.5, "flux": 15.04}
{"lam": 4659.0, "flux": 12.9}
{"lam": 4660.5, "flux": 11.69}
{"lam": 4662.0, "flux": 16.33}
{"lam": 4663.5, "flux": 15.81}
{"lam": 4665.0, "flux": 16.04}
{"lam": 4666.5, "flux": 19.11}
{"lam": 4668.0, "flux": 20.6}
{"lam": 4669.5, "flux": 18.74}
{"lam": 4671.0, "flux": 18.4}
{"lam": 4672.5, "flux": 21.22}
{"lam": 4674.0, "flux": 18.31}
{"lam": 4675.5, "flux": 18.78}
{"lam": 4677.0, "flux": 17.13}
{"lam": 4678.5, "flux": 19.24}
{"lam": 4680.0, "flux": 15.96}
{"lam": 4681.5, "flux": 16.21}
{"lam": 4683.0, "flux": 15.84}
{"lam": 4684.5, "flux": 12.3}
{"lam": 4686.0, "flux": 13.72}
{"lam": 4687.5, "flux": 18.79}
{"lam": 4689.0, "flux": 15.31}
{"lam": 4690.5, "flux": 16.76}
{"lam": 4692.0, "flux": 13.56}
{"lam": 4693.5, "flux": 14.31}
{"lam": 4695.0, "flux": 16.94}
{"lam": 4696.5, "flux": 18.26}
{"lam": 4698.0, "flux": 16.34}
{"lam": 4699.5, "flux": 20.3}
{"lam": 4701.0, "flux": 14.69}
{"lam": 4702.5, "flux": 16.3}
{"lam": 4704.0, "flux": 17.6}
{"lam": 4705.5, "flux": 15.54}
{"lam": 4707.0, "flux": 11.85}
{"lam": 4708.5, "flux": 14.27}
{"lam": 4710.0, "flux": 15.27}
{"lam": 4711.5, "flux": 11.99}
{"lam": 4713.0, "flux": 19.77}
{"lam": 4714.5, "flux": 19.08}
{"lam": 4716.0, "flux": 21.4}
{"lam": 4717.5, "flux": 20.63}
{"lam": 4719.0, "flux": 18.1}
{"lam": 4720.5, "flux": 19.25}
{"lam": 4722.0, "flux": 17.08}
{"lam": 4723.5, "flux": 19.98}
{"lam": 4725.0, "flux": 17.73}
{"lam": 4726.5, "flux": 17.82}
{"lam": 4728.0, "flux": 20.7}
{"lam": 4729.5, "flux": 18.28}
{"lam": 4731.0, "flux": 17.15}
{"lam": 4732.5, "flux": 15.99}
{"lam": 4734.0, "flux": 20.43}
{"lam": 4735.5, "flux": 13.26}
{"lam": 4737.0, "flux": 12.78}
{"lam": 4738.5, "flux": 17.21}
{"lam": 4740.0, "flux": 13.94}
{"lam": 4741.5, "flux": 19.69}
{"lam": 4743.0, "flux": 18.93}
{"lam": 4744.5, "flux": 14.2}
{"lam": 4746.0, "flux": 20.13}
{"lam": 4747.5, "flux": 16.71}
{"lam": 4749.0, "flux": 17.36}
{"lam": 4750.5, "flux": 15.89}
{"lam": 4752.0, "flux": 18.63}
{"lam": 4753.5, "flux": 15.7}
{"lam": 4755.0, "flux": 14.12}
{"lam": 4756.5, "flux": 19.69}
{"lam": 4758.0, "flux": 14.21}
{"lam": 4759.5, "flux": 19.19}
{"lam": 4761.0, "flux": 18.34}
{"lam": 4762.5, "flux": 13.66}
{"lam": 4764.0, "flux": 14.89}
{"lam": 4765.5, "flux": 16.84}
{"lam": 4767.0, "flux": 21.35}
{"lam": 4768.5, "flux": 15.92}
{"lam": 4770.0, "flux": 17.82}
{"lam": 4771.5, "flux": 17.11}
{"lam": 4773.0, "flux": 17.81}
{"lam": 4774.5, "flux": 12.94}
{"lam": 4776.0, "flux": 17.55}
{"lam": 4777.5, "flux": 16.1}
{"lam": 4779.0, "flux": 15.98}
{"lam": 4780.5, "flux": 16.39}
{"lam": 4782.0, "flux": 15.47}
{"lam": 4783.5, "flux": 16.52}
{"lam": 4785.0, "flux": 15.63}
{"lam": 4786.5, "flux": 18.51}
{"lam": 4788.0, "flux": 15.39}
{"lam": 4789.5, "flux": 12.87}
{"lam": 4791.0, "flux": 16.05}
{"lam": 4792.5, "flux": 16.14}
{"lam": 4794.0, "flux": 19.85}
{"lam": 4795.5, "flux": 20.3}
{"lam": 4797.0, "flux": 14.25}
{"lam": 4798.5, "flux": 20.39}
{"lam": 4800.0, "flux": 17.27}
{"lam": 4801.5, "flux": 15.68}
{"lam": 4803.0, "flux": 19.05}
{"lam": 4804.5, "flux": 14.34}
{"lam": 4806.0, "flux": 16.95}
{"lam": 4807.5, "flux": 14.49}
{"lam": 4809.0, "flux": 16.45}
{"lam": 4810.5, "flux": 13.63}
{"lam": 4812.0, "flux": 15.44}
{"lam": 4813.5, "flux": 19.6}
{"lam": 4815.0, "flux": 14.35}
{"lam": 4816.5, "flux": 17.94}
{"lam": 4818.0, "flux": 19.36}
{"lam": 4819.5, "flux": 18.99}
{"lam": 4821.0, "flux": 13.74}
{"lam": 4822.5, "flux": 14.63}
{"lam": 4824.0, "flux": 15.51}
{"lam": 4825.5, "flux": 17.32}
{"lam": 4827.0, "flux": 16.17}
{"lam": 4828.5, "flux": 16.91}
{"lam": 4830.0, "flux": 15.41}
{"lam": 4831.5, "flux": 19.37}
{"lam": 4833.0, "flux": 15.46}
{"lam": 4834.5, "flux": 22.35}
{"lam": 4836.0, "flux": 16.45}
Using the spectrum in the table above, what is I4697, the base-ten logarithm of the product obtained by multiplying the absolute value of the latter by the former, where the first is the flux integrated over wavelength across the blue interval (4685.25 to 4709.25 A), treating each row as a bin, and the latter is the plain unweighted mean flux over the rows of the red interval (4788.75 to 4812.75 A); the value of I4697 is 3.80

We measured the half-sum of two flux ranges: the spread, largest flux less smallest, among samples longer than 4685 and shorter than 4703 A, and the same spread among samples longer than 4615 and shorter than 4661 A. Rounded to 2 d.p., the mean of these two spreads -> 8.54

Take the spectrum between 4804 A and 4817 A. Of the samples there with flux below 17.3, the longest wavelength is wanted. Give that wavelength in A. 4815.0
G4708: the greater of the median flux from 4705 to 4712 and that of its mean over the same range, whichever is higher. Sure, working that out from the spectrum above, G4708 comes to 14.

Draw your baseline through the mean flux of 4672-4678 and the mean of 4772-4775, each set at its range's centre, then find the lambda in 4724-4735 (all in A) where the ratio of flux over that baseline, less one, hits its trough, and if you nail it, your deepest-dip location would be 4732.5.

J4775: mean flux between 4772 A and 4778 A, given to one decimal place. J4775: 16.1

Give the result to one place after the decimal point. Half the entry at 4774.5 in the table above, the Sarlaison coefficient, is 6.5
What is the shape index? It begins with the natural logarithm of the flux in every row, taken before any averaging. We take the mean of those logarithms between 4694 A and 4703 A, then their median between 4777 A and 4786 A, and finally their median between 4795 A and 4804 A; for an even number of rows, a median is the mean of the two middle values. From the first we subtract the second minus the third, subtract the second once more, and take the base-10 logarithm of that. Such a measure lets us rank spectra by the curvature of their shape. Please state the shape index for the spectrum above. -0.74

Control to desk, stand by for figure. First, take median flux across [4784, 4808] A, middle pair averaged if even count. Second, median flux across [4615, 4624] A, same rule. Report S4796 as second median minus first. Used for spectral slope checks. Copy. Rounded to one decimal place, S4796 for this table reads 1.5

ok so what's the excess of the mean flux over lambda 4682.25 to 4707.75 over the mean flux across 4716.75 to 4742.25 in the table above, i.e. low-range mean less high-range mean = -1.9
